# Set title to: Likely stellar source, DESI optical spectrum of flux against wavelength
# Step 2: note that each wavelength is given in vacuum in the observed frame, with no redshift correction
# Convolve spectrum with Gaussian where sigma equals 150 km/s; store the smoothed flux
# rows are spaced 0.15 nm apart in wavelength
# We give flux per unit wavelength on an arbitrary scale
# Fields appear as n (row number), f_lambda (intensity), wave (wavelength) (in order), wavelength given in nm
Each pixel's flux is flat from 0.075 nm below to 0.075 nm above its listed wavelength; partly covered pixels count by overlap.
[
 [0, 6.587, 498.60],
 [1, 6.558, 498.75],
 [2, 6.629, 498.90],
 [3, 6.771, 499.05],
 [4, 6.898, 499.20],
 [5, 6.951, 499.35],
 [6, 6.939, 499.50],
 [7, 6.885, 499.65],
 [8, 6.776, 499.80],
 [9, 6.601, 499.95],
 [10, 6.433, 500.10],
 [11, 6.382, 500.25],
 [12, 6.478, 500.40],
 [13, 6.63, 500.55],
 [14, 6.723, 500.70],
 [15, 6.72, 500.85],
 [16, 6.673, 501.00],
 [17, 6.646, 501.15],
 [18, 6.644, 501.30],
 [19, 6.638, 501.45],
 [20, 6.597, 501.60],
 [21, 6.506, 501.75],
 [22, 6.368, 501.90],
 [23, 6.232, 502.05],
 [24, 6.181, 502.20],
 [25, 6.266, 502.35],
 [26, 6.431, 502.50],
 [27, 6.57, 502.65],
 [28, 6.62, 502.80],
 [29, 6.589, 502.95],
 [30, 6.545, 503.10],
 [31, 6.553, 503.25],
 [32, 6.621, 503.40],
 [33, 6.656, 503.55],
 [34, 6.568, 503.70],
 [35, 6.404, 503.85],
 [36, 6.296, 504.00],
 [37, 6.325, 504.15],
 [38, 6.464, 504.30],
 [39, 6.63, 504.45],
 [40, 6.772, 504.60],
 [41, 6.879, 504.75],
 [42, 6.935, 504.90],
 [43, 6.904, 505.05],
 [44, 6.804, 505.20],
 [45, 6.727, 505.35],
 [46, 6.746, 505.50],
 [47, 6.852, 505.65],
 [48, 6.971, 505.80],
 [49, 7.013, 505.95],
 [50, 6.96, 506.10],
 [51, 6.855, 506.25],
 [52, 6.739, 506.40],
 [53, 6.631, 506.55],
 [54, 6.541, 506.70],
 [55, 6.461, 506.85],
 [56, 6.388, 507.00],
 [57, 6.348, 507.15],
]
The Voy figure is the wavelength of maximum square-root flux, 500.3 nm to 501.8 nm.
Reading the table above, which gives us 500.70 nm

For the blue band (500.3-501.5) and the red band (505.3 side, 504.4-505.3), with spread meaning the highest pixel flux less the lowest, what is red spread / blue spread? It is 1.24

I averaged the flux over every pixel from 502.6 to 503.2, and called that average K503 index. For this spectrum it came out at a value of 6.58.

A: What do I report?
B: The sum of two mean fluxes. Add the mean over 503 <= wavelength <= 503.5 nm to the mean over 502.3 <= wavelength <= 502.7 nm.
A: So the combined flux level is 13.0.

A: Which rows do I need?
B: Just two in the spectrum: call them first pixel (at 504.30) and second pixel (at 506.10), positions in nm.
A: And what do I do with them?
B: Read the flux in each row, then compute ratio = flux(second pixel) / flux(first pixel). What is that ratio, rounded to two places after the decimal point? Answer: 1.08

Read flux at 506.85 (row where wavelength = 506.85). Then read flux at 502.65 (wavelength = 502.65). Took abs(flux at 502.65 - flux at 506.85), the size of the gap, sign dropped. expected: 0.11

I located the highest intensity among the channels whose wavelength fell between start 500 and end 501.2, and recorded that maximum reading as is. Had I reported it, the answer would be 6.723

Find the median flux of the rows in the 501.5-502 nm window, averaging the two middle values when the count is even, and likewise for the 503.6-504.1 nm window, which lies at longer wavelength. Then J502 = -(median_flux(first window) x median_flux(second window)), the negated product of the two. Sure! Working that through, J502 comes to -41.7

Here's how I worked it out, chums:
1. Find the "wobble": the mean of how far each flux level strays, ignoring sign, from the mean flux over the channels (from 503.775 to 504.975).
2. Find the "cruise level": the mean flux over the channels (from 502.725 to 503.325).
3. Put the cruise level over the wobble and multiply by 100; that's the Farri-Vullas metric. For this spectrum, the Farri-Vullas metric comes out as 3047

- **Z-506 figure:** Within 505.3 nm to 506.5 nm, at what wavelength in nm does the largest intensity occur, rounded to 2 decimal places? 505.95 nm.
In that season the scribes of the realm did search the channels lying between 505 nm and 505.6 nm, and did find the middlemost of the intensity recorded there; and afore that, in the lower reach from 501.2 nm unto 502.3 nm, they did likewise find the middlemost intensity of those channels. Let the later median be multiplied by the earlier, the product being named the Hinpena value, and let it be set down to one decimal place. 44.1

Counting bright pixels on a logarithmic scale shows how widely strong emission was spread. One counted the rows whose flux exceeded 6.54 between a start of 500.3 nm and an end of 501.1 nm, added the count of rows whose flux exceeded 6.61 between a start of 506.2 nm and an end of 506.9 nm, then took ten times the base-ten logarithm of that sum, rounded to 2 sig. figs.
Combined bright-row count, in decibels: 8.5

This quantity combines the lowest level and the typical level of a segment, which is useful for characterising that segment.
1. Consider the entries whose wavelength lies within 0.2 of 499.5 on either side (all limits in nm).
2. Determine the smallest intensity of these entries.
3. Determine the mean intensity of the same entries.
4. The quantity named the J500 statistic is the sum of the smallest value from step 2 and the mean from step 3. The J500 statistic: 13.8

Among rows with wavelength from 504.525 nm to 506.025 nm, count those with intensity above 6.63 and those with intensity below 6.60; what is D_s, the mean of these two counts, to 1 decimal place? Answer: 5.0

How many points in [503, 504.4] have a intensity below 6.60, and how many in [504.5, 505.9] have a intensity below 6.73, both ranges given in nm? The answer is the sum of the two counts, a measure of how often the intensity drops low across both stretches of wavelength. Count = 8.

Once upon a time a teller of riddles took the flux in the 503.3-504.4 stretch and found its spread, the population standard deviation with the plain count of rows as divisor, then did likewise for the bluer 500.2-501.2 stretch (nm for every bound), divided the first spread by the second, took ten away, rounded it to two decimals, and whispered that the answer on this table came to -8.89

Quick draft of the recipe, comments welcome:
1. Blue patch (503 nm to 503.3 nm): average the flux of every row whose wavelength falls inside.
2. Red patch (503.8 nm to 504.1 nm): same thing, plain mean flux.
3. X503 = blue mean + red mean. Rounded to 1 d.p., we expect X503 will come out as 12.9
